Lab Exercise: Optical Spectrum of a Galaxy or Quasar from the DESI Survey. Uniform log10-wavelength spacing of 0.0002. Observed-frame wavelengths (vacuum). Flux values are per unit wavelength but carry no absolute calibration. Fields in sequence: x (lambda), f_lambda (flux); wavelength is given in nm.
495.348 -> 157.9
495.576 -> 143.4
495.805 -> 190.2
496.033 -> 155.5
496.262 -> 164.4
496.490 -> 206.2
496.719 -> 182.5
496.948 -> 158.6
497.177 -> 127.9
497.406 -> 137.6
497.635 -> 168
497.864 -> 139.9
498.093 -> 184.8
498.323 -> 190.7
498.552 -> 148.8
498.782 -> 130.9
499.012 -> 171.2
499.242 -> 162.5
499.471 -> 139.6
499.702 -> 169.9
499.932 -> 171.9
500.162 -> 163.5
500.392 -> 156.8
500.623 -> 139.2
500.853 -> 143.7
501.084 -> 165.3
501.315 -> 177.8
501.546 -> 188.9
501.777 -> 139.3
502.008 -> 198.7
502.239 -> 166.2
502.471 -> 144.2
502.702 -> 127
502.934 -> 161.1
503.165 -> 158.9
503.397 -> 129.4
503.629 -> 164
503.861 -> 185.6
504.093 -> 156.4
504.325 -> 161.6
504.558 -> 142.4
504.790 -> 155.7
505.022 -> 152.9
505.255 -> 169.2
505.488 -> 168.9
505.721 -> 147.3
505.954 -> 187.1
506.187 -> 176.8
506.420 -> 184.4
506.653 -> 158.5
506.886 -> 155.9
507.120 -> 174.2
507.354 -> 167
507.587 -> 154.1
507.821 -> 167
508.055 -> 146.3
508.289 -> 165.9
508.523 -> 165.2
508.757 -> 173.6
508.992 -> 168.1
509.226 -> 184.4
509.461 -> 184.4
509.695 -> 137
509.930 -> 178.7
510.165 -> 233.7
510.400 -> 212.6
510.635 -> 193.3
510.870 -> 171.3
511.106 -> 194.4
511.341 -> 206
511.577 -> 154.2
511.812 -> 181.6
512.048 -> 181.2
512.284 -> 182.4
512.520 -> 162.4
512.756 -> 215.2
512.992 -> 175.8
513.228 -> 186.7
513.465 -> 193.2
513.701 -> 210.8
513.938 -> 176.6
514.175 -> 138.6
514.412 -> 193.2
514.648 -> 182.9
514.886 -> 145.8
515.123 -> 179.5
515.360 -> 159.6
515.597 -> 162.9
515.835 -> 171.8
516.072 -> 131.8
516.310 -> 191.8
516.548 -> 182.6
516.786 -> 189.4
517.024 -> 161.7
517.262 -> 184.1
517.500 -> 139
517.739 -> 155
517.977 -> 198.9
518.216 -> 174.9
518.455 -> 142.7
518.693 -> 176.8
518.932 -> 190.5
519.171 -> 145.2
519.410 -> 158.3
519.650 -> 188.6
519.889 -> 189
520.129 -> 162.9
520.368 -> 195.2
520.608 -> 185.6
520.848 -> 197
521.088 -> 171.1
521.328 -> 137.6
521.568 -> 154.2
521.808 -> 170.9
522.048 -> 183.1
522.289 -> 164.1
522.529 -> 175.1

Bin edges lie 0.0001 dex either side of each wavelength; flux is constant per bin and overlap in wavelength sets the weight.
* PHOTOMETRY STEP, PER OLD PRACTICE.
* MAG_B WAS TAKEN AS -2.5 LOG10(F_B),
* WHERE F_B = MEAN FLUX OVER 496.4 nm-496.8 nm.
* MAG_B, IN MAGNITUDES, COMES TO -5.72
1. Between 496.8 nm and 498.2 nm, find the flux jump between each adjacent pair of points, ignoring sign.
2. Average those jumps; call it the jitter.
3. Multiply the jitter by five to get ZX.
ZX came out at 144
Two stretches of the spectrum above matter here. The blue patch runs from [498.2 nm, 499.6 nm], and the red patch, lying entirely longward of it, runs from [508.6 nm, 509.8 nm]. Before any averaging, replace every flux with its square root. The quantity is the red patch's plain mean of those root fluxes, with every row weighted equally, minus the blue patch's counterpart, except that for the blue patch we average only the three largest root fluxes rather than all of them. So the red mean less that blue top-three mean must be -0.2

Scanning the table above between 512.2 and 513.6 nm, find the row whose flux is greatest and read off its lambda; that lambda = 512.756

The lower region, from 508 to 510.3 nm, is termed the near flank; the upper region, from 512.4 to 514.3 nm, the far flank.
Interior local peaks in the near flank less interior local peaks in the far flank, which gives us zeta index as 0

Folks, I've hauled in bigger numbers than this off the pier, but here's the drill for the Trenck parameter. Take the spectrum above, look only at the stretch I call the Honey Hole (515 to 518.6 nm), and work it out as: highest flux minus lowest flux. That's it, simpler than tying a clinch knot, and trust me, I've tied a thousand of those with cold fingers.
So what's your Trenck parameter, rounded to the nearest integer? 67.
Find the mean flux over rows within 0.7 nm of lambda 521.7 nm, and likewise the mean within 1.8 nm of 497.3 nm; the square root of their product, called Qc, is 163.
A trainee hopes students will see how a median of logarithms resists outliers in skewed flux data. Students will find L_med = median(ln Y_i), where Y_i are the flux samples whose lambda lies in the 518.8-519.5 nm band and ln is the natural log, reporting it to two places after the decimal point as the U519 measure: 5.06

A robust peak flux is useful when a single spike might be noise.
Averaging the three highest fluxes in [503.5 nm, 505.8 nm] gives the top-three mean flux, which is 175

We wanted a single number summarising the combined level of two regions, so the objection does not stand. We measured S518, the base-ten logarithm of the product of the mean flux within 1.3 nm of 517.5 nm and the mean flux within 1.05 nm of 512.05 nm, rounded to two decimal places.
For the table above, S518 4.50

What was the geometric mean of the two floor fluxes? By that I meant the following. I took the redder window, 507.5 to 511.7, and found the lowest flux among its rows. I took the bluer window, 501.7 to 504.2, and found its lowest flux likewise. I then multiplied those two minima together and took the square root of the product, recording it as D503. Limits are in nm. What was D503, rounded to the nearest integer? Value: 132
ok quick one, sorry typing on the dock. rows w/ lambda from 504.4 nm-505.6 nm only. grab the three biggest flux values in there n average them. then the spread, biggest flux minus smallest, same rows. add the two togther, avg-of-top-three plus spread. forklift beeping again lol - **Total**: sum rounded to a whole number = 191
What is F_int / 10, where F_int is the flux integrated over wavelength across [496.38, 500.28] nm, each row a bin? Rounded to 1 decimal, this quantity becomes 63.2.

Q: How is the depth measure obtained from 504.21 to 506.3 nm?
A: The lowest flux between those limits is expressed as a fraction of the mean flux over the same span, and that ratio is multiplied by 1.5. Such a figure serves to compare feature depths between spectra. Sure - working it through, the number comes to 1.32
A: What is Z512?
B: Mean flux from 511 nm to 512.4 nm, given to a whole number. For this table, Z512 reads 183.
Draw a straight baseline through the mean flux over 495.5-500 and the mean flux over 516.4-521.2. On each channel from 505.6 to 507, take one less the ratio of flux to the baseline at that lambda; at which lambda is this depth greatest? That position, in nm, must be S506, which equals 505.721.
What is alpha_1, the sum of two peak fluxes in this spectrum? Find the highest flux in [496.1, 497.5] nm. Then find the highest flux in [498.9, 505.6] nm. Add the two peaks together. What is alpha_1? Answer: 405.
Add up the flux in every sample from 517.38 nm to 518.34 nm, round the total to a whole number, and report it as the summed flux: 668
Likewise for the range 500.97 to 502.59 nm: 1180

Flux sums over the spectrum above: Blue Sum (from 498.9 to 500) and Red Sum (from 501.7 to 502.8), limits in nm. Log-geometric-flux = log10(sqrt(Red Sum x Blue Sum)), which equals 2.90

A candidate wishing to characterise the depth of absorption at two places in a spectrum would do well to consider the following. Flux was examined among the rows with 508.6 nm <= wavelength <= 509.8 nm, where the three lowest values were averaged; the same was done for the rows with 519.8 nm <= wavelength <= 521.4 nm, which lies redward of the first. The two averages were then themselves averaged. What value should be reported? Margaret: 158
